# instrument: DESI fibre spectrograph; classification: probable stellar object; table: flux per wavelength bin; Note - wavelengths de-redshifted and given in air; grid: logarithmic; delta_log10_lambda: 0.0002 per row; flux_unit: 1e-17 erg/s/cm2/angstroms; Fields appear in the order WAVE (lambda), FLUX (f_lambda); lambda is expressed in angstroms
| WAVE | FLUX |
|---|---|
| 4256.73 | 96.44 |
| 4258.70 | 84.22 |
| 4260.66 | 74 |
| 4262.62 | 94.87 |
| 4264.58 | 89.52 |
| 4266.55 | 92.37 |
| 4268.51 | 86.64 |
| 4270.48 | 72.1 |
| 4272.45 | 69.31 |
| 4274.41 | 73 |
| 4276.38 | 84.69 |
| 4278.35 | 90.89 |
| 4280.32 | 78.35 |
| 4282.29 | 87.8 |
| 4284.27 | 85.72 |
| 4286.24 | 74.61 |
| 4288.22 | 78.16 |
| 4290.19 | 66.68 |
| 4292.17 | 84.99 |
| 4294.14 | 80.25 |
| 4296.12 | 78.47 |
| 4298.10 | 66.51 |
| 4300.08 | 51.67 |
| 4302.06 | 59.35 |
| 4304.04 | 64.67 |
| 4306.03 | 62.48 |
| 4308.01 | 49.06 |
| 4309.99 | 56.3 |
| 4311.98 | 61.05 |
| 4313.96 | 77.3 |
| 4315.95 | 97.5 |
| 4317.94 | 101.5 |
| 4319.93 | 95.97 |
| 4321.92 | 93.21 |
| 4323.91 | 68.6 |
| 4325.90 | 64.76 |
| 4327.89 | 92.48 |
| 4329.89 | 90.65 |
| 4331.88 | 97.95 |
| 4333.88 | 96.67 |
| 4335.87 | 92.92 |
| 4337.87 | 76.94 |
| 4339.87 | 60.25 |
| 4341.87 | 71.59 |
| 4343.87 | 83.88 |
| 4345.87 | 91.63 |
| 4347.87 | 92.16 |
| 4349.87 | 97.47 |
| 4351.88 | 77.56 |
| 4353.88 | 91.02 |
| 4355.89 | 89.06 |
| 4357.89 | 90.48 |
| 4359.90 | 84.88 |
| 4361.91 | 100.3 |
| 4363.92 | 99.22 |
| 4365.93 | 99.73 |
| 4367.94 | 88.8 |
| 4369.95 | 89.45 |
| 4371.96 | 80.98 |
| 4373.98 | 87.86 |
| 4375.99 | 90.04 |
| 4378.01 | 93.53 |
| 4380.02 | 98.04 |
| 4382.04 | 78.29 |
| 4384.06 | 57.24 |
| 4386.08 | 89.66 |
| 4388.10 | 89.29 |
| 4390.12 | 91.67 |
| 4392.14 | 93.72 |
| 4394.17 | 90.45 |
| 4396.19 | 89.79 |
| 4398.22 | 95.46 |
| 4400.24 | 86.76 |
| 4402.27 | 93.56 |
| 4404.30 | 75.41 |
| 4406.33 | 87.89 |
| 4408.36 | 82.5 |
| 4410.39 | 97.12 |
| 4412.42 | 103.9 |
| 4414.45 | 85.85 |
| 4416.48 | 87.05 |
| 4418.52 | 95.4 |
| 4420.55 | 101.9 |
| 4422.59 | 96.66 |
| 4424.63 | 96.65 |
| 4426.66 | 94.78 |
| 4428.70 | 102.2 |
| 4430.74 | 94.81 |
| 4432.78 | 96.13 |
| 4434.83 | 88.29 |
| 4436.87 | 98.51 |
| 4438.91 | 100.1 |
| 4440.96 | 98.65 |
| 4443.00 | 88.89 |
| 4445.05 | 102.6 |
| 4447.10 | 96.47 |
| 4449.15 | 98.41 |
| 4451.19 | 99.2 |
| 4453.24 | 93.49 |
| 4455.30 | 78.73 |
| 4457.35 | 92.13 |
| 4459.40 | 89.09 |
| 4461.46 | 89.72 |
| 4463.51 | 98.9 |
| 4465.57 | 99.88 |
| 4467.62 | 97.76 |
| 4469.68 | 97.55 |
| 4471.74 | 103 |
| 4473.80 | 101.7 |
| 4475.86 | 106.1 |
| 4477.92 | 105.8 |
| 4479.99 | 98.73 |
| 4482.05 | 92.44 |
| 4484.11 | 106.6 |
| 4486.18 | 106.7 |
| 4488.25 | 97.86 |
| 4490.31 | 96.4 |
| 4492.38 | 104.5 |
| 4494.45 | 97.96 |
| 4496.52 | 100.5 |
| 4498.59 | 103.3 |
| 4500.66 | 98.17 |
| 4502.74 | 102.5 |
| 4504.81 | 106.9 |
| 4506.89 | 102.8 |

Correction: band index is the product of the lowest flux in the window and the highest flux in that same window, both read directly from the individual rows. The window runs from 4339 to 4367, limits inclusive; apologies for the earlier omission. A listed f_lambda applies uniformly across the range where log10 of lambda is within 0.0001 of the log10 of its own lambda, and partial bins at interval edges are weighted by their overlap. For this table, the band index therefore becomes 6043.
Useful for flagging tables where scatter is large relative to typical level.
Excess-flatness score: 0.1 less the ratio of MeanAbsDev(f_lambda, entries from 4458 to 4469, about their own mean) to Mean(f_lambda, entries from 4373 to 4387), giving 0.047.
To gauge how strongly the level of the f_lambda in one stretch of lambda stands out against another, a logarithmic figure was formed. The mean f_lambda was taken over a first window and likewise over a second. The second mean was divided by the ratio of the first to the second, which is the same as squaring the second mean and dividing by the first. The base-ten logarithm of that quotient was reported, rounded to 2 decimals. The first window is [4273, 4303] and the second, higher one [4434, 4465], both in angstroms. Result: 2.07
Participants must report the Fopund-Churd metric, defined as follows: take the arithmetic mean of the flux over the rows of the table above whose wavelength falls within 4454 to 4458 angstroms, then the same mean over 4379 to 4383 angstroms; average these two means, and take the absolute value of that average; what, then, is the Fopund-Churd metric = 86.8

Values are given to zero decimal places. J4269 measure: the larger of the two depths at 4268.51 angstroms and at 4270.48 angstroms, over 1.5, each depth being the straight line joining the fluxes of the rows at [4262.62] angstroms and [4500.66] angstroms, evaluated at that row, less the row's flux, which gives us 15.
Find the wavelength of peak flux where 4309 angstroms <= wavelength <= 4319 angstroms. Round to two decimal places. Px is 4317.94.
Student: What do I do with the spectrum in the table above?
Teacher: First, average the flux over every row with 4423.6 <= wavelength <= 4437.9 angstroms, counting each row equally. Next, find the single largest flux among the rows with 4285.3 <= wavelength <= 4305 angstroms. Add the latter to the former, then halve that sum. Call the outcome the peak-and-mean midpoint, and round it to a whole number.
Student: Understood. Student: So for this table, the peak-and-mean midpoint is 90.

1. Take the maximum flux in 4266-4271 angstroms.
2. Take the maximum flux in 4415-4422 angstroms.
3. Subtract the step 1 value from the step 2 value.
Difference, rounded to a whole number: 10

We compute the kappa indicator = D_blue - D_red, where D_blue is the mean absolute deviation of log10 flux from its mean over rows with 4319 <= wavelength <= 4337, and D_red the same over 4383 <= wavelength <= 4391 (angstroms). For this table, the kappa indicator -0.022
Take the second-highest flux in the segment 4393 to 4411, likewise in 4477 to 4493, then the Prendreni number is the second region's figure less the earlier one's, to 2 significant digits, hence 11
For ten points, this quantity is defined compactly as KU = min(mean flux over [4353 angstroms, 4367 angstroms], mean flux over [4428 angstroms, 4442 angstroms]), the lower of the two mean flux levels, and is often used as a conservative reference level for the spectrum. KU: 94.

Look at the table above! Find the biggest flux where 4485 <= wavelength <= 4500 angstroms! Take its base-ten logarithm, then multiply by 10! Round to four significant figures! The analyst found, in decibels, 20.28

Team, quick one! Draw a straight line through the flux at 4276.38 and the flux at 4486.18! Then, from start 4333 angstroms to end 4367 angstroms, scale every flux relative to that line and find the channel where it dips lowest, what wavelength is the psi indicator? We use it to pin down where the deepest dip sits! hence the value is 4339.87 angstroms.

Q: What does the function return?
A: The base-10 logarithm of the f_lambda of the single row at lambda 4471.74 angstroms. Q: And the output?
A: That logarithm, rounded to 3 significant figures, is 2.01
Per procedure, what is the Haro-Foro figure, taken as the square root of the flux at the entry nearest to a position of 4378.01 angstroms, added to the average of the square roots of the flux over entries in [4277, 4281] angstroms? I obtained 18.9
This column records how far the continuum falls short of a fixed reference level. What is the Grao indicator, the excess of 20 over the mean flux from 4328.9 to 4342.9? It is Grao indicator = -64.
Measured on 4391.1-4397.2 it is -71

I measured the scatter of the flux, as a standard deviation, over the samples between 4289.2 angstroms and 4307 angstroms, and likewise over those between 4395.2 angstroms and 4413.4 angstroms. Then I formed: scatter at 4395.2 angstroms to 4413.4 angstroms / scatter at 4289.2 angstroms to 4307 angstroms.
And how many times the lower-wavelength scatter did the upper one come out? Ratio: 0.78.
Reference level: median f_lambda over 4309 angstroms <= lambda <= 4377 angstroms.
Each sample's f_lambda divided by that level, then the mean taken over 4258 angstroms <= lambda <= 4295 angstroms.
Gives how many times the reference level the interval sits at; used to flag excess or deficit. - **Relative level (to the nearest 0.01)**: 0.90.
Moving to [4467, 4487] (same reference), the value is 1.13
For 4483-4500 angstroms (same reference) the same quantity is 1.13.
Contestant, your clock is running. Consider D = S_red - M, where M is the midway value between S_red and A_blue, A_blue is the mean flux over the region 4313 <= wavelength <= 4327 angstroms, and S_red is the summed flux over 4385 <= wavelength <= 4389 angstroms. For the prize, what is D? 47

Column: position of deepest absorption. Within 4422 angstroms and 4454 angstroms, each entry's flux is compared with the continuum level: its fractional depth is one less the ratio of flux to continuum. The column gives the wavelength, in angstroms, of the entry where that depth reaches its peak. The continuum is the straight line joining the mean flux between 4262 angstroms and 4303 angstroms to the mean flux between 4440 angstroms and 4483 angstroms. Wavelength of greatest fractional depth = 4443.00 angstroms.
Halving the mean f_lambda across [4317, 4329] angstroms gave 43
